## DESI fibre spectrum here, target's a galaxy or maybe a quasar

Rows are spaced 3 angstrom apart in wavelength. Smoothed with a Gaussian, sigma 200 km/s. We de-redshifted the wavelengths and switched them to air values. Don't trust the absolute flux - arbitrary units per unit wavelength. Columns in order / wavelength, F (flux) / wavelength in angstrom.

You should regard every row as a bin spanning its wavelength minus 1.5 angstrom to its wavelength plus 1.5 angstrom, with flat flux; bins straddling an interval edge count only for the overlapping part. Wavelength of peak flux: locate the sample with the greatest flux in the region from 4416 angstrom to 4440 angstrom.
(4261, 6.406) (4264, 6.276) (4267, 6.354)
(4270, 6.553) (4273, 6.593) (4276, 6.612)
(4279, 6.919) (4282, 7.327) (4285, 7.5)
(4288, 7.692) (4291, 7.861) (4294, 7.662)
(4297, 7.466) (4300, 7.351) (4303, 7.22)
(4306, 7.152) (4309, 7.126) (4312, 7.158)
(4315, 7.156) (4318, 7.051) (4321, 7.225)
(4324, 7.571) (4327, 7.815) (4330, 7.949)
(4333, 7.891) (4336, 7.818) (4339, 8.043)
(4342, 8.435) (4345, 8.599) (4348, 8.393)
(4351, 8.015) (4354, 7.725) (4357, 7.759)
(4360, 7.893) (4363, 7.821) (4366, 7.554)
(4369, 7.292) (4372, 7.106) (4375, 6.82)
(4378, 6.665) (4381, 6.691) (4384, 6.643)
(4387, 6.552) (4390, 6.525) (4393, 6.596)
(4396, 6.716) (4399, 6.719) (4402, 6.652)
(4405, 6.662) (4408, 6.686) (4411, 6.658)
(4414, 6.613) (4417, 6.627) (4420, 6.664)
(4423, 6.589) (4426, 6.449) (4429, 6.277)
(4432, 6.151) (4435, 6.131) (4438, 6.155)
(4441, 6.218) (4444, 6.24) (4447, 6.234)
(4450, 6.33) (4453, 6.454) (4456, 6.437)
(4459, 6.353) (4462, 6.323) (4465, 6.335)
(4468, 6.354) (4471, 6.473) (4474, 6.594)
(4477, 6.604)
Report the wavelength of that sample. 4420 angstrom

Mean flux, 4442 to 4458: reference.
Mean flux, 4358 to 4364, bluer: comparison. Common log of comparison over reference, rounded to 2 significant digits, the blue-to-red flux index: 0.093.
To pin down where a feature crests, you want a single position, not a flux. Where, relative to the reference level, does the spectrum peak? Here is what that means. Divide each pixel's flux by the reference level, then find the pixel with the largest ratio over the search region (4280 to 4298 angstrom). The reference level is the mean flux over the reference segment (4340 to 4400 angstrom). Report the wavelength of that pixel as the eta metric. 4291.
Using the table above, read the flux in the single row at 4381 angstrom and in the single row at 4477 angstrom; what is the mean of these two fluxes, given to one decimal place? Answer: 6.6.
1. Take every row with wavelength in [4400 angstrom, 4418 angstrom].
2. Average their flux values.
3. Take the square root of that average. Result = 2.58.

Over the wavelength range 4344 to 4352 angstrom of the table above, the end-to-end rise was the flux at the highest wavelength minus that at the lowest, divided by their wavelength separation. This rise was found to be -0.10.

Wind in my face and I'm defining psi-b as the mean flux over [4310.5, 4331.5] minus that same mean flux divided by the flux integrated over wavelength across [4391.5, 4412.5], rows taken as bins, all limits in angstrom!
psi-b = 7.36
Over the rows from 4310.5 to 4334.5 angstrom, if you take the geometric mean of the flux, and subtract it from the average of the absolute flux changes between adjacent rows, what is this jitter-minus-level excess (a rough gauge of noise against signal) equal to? -7.3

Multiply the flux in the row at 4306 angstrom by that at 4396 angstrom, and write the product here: 48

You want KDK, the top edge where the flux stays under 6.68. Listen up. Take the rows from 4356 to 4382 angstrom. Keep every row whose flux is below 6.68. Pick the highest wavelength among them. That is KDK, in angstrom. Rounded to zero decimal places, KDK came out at 4378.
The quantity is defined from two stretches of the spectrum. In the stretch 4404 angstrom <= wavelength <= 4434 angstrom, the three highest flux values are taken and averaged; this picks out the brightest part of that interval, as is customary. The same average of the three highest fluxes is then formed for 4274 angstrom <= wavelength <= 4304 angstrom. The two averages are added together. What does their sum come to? 14.4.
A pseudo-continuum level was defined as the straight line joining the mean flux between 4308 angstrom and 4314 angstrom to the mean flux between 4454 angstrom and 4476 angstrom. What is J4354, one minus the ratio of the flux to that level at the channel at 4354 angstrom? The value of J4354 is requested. -0.11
